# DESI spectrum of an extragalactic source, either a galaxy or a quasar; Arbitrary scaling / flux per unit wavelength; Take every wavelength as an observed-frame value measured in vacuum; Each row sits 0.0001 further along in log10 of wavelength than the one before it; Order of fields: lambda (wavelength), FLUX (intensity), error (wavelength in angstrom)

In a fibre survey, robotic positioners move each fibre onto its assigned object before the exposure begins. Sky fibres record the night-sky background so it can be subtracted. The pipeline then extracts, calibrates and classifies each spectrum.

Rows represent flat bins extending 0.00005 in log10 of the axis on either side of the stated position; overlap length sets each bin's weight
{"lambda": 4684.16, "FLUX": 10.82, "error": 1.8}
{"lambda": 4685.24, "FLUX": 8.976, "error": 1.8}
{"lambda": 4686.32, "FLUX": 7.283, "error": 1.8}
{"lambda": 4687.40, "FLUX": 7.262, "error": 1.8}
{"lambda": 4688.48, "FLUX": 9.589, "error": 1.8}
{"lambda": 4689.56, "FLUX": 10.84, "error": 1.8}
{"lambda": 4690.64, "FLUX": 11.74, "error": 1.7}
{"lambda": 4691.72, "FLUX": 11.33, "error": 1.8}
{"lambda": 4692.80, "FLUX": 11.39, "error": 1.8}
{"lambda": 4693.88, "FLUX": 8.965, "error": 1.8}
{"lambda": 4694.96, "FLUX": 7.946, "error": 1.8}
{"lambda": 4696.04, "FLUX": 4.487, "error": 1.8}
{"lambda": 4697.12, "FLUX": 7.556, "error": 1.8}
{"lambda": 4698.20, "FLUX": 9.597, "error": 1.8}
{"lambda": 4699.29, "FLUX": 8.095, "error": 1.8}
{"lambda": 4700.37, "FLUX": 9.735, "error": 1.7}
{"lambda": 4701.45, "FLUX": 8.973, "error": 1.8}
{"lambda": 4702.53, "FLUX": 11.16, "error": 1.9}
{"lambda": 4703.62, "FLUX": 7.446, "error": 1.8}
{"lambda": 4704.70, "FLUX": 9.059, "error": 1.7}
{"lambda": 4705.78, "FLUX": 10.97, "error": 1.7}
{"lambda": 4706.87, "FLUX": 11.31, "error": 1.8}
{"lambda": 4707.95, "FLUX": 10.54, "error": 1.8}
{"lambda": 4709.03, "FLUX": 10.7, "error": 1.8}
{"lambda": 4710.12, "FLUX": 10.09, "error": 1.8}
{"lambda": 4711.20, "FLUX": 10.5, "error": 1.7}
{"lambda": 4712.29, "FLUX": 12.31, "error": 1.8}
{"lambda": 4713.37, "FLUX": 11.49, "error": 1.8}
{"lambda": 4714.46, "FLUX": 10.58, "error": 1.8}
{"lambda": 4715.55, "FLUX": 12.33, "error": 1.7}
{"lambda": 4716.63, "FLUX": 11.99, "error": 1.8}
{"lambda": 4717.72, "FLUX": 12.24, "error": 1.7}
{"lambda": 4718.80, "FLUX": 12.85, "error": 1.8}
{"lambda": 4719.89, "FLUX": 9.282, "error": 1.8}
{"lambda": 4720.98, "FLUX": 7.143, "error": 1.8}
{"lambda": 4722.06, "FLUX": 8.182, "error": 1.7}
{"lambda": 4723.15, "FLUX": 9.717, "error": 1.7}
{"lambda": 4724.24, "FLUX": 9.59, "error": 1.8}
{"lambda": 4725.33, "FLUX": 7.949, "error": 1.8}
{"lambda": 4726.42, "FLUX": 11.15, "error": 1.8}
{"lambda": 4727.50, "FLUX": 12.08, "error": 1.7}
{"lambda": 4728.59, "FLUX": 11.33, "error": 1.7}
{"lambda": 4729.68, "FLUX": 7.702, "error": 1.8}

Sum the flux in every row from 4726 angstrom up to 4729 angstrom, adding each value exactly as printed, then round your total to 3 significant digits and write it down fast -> 34.6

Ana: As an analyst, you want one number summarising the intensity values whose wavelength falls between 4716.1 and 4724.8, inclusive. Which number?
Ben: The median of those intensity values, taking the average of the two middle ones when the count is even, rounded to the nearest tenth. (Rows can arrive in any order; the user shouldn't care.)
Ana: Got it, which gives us 9.7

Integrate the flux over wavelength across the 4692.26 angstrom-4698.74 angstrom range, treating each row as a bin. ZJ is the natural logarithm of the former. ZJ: 3.99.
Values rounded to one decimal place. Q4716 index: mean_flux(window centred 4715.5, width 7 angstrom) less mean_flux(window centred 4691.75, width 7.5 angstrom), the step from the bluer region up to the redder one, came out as 1.7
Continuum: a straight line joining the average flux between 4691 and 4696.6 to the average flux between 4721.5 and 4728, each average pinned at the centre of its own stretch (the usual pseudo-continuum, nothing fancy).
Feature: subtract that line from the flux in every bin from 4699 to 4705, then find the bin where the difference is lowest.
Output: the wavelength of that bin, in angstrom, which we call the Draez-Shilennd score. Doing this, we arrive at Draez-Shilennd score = 4703.62 angstrom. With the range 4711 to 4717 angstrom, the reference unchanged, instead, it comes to 4714.46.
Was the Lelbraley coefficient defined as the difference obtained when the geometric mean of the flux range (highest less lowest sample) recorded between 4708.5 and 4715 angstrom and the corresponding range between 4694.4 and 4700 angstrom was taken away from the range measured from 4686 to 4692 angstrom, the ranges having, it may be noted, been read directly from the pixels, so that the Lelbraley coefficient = 1.1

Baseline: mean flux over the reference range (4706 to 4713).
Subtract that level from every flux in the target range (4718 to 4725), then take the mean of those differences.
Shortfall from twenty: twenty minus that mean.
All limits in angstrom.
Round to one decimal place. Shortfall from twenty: 21.4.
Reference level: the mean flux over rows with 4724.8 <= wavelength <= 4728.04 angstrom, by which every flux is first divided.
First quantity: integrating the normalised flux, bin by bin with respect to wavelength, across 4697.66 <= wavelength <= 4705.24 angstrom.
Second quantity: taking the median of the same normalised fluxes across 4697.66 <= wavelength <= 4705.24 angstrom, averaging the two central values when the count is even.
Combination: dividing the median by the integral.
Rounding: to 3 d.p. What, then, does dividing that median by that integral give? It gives 0.131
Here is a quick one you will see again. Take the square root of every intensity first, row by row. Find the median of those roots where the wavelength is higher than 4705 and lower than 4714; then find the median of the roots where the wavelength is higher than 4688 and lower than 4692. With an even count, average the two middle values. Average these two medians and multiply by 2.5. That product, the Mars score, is 8.28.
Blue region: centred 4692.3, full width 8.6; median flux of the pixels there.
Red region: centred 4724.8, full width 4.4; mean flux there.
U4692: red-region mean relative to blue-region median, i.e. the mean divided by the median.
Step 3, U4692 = 0.94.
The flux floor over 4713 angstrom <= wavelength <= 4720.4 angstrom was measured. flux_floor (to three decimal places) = 9.282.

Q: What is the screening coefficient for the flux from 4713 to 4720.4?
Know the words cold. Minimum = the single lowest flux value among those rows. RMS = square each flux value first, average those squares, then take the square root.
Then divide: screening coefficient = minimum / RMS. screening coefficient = 0.80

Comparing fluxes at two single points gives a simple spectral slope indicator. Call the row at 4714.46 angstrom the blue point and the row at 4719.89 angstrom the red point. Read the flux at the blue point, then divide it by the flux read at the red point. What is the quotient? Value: 1.14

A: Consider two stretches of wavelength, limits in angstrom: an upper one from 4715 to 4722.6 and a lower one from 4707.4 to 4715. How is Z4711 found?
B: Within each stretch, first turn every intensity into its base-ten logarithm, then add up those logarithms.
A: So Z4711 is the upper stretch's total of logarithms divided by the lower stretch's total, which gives 1.0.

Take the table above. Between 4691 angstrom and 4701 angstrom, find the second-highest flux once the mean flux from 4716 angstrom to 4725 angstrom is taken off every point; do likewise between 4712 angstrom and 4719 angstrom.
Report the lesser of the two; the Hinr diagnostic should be 1.2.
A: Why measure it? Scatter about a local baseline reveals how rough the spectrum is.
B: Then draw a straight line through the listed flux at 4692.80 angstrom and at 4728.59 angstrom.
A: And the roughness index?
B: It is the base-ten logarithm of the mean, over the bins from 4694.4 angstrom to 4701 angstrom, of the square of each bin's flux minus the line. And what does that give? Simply 1.2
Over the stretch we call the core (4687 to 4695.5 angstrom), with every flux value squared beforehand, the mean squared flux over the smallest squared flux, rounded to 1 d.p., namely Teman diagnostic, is 1.9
